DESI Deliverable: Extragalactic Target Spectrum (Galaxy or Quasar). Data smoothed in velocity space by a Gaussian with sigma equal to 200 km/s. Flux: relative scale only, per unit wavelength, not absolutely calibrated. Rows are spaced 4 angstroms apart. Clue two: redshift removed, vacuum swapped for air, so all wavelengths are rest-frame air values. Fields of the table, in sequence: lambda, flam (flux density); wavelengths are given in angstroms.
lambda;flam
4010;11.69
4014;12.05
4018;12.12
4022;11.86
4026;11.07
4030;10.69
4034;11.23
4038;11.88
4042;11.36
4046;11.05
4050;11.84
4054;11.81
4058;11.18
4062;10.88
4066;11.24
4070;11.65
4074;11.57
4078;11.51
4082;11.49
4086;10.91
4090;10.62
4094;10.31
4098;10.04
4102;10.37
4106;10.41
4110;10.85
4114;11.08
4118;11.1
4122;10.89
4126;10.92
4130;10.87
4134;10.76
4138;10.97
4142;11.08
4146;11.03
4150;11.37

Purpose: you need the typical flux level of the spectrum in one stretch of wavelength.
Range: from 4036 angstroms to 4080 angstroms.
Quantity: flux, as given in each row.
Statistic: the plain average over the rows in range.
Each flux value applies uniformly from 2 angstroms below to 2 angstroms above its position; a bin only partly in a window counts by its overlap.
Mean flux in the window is 11.5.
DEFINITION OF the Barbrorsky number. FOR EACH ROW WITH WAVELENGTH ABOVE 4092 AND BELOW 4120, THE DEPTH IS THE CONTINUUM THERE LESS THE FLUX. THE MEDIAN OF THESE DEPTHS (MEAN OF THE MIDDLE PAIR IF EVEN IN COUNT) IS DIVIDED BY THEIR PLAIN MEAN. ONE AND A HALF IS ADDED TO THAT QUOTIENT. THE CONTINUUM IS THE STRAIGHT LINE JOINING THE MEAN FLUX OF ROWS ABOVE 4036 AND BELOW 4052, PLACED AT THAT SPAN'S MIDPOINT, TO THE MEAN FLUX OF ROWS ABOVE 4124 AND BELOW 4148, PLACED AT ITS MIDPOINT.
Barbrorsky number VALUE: 2.8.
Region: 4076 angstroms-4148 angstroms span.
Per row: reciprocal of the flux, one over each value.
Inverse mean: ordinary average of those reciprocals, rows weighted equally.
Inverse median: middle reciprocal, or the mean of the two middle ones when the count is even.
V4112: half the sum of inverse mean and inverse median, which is 0.092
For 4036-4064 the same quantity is 0.088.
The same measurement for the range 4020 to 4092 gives 0.088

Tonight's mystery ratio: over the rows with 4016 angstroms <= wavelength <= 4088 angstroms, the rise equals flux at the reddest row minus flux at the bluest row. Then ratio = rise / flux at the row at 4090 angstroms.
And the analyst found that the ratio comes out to -0.114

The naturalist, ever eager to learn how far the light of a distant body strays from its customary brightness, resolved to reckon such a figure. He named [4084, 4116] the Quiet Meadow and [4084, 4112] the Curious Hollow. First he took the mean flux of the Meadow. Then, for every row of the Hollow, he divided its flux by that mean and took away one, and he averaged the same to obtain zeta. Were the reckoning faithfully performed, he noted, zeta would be -0.01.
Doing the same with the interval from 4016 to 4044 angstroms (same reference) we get 0.08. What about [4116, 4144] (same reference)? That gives 0.03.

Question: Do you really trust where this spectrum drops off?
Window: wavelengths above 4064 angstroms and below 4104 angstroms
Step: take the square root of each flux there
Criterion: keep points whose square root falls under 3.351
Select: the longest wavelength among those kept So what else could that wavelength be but 4102 angstroms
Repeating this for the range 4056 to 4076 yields 4062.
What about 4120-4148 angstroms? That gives 4146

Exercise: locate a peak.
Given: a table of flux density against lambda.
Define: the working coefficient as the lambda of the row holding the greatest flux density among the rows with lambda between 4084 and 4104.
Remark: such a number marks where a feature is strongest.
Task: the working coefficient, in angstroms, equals 4086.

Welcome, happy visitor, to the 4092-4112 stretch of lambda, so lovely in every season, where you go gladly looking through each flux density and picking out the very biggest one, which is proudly 10.85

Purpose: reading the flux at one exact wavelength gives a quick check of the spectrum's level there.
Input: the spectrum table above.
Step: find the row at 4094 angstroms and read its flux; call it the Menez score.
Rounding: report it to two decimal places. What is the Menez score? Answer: 10.31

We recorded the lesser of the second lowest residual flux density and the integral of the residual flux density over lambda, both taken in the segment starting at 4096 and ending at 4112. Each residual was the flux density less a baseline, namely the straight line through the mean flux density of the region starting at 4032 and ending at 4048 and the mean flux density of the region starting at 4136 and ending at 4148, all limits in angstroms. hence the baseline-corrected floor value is -12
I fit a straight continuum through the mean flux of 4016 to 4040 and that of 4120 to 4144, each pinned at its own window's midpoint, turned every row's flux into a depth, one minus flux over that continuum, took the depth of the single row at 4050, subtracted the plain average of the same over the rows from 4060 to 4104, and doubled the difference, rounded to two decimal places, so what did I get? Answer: -0.13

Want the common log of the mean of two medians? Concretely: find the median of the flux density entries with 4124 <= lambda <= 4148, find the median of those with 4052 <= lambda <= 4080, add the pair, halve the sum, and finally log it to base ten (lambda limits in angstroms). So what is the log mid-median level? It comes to 1.05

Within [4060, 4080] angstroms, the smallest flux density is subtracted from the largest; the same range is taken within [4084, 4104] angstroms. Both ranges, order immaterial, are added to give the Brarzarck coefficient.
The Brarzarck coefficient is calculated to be 1.64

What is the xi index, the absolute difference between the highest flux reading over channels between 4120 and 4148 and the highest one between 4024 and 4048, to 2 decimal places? 0.80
